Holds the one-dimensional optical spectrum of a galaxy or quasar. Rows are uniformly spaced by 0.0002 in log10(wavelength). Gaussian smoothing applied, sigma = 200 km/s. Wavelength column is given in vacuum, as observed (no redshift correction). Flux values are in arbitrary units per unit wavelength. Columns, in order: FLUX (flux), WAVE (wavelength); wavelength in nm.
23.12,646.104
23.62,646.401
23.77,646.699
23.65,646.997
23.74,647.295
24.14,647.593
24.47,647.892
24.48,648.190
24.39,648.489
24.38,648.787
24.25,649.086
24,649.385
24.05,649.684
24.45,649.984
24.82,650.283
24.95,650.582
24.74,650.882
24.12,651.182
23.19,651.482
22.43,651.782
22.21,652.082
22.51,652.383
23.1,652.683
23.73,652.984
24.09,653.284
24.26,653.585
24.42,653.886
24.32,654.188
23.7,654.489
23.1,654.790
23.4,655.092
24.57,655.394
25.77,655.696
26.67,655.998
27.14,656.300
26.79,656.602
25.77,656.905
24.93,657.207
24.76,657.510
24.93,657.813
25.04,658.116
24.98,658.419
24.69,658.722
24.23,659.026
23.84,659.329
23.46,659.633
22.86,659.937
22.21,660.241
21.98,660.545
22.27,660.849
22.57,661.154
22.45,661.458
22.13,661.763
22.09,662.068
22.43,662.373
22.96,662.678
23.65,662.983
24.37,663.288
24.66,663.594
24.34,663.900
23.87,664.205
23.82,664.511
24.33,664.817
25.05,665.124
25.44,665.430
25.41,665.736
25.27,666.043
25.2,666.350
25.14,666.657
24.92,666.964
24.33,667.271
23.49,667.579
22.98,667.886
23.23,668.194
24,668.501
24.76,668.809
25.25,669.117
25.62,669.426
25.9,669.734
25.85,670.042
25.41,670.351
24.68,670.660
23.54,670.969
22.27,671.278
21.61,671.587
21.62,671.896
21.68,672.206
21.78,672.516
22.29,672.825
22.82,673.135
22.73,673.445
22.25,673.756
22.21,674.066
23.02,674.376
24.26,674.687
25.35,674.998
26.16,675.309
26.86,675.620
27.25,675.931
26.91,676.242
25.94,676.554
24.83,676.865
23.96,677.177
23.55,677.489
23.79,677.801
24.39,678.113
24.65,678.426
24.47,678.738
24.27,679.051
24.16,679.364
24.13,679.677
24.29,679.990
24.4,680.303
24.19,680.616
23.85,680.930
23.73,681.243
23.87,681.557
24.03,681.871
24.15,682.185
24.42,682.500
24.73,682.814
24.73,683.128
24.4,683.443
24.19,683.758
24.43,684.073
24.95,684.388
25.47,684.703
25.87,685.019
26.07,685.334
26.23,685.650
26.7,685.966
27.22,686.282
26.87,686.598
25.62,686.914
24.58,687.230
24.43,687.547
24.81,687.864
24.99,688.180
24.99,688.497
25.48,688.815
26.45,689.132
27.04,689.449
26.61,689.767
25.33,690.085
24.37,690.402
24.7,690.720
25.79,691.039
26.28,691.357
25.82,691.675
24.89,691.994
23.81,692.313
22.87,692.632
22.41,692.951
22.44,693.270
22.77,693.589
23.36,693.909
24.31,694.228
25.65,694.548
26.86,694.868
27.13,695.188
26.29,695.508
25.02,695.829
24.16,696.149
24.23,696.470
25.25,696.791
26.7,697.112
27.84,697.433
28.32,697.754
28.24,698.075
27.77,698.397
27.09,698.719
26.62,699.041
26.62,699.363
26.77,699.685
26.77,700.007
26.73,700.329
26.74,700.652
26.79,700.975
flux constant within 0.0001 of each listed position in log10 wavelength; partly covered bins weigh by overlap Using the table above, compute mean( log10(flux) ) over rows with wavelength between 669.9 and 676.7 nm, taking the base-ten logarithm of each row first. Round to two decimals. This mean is 1.38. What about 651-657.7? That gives 1.39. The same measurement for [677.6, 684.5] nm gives 1.39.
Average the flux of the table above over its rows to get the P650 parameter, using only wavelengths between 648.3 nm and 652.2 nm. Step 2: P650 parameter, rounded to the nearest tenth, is 24.0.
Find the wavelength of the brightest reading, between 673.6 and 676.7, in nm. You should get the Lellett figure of 675.931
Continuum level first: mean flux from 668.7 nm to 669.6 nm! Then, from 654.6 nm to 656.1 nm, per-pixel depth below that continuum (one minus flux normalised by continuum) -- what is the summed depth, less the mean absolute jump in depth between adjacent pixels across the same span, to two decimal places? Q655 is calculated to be 0.07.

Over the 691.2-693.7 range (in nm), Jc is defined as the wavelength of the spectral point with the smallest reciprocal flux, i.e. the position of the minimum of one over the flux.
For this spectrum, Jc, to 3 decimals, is 691.357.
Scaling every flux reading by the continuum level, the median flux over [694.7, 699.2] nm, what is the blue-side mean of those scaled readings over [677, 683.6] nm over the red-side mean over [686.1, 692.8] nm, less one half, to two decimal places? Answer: 0.45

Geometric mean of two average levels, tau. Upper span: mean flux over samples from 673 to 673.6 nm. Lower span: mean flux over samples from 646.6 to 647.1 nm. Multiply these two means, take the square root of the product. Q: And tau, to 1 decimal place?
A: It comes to 23.2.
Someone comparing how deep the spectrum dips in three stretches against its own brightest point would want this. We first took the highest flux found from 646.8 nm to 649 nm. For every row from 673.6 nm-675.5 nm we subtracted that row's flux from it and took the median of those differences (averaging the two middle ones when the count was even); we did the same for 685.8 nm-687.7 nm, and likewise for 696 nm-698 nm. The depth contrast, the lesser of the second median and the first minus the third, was -1.7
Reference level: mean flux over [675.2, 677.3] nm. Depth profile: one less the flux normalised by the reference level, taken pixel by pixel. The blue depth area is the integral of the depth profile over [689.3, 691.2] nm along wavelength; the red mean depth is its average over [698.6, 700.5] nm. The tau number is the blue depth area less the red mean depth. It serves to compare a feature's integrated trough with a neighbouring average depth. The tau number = 0.06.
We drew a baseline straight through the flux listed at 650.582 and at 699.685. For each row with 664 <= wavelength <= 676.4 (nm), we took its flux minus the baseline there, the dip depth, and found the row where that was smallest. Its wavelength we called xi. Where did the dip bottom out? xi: 671.896 nm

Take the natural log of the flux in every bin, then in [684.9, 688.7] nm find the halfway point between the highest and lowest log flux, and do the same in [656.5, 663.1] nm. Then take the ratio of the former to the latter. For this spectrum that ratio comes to 1.02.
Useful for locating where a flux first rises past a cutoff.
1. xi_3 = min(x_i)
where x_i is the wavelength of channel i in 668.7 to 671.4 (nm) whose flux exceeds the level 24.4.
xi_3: 668.809 nm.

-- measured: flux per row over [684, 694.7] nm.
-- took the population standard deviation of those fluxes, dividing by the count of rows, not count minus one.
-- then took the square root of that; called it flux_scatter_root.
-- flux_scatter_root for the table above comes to 1.1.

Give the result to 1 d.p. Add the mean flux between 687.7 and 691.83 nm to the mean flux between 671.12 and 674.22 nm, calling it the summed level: 47.7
